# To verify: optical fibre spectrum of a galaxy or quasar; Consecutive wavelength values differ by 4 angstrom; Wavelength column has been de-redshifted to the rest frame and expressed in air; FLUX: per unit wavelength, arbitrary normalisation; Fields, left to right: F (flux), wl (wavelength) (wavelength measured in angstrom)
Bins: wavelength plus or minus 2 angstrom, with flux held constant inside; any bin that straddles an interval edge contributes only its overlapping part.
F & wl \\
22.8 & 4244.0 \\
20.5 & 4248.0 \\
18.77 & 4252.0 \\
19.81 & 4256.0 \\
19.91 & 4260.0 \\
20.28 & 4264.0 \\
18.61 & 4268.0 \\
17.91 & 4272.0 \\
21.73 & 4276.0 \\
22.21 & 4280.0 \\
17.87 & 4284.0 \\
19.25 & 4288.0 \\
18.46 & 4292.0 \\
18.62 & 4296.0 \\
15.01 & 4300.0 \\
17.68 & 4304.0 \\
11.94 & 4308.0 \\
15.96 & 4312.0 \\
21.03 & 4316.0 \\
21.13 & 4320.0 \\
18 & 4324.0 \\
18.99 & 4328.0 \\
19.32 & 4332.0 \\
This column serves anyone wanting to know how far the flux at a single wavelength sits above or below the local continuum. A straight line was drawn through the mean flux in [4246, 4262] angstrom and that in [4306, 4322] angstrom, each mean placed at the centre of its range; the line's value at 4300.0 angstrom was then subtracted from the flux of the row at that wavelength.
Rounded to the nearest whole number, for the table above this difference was -3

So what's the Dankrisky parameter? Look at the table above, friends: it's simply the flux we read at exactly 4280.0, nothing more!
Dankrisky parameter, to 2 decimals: 22.21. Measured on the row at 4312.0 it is 15.96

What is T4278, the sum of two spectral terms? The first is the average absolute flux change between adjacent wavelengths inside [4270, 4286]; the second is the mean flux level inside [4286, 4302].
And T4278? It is 20.7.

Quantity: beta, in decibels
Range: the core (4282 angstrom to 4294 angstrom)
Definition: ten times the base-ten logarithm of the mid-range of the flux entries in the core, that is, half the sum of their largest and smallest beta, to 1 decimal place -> 12.7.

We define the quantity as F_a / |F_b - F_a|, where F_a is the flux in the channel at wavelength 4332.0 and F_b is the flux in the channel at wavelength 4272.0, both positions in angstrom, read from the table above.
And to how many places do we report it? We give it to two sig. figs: 14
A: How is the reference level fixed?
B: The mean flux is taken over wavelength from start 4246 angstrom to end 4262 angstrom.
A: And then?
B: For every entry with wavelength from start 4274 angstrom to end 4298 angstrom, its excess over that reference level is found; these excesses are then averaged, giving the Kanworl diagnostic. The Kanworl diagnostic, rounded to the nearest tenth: -0.1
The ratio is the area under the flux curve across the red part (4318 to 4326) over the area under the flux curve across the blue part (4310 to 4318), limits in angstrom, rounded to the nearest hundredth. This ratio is 1.06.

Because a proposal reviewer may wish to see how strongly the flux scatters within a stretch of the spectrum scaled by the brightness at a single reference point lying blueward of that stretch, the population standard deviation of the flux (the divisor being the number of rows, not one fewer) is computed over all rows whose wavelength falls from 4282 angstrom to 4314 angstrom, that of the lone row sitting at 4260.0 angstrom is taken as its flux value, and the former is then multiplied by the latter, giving 45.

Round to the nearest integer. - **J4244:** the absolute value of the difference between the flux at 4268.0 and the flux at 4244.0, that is 4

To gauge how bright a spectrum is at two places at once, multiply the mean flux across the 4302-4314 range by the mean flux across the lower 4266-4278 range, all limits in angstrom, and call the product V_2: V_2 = 295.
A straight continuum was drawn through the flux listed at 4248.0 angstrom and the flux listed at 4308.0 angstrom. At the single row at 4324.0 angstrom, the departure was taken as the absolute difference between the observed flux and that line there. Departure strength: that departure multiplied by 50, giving 417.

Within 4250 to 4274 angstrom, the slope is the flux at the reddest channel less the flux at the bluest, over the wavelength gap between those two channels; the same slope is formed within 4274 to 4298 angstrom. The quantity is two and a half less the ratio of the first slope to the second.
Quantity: 2.2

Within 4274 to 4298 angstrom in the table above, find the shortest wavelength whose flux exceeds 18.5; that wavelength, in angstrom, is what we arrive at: 4276.0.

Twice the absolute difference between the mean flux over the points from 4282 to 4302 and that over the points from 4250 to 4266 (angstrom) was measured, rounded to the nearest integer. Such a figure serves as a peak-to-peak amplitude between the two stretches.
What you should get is 4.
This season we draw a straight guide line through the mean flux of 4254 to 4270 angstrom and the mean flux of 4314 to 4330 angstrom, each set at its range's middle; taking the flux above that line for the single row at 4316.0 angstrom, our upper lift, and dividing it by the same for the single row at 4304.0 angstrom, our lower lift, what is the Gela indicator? -1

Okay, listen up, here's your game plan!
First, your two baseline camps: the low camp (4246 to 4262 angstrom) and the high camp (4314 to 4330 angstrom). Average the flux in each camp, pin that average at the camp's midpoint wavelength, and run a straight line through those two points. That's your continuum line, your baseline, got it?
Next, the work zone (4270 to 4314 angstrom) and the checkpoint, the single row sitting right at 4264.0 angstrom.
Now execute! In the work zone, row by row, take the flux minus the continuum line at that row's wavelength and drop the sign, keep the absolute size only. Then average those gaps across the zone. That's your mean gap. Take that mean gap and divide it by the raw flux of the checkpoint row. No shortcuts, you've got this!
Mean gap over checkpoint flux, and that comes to 0.13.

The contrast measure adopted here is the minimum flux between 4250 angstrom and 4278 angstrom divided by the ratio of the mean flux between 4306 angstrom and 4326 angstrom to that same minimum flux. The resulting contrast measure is 18.2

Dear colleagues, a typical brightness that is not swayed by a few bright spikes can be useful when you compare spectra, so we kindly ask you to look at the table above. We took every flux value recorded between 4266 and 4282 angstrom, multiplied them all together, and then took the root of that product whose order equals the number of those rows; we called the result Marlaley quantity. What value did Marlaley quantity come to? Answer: 20.0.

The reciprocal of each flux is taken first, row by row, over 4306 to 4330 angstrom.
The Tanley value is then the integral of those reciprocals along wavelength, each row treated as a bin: 1.4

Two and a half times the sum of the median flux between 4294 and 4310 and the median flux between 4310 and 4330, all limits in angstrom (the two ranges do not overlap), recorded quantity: 88.3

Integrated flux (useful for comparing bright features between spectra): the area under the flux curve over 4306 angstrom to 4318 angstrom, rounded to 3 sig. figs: 196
